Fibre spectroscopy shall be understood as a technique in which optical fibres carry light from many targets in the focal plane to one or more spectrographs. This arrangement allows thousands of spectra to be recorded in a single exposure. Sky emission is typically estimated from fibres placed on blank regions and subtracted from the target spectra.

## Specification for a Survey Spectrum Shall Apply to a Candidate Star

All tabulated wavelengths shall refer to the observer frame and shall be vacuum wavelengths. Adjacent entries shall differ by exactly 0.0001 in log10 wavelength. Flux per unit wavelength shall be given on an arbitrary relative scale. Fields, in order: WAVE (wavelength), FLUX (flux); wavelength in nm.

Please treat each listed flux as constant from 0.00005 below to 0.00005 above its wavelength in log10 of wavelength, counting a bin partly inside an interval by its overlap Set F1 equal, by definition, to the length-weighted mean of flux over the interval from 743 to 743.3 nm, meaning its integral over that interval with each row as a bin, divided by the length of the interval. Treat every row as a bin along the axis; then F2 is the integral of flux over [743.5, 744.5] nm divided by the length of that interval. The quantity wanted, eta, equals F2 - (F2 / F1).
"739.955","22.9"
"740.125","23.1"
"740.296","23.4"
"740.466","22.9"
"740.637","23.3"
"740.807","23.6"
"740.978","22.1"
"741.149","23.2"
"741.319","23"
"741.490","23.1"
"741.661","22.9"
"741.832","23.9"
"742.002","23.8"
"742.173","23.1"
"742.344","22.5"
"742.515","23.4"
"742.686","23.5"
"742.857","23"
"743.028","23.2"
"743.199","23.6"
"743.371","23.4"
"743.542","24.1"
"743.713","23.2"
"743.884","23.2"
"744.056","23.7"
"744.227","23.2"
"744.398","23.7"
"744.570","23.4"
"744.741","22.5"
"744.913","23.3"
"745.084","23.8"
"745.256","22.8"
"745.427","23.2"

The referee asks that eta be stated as 22.5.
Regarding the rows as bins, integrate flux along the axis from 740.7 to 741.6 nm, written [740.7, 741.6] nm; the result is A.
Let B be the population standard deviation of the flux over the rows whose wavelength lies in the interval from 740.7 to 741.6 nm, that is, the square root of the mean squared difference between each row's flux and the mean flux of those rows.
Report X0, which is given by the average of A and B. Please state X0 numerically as 10.6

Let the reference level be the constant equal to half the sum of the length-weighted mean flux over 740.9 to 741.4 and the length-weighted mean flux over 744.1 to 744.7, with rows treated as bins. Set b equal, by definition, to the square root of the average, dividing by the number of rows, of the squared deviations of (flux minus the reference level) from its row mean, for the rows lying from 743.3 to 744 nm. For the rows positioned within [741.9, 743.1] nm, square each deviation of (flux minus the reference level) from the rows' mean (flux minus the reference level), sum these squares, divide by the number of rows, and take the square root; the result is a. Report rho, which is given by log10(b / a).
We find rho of -0.02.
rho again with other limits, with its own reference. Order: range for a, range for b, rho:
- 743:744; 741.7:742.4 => 0.24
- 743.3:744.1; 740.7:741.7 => 0.12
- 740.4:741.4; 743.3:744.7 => -0.19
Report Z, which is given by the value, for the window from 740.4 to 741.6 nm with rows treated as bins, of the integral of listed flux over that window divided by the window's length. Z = 23.0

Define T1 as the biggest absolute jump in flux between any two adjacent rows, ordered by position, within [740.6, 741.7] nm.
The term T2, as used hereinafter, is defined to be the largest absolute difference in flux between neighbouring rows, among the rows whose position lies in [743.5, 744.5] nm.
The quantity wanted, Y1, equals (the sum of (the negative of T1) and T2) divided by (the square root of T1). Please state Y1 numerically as -0.49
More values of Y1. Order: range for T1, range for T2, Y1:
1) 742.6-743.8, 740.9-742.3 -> 0.21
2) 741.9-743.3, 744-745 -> 0.00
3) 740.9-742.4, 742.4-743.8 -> -0.19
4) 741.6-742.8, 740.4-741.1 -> 0.50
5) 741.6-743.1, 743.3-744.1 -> -0.10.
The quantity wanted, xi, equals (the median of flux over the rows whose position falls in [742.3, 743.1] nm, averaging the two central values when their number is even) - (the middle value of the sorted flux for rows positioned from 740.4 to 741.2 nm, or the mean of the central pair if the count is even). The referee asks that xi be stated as 0.00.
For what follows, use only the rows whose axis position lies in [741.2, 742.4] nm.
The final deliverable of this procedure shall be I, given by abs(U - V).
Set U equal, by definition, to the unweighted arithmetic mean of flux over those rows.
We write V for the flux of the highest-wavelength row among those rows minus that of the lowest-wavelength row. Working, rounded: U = 23.2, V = -0.5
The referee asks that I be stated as 23.7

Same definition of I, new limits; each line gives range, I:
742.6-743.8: 23.7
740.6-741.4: 23.3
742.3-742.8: 22.1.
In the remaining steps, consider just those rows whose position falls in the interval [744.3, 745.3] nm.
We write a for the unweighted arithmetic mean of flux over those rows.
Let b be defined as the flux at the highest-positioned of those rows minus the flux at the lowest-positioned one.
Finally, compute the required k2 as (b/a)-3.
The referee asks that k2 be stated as -3.04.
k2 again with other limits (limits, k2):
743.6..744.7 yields -2.99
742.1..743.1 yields -3.00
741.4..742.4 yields -3.03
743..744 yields -3.00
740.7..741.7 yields -3.03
